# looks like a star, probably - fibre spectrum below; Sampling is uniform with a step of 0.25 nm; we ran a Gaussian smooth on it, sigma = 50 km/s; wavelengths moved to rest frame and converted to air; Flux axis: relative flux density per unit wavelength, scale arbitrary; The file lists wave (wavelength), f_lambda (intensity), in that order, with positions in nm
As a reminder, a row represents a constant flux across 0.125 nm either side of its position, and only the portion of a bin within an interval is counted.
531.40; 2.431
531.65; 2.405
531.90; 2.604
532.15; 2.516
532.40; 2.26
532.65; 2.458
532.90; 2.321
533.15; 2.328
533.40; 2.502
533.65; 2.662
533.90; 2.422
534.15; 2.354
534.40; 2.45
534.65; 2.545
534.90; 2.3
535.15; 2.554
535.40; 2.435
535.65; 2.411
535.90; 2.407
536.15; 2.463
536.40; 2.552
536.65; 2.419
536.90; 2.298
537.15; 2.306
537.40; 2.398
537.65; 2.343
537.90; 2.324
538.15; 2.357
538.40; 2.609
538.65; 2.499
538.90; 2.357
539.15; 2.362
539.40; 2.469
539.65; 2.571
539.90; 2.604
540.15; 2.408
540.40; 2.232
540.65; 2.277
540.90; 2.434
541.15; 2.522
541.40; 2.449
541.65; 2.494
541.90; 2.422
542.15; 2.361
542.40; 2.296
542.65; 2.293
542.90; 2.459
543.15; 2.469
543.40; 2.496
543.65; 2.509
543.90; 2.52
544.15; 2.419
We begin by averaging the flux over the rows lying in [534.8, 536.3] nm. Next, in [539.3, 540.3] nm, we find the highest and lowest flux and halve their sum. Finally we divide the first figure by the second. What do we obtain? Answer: 0.97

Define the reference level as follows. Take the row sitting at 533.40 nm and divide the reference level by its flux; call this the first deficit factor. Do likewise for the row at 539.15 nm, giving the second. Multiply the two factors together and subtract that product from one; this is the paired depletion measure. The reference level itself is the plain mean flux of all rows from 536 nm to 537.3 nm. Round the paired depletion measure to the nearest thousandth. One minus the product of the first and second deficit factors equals 0.019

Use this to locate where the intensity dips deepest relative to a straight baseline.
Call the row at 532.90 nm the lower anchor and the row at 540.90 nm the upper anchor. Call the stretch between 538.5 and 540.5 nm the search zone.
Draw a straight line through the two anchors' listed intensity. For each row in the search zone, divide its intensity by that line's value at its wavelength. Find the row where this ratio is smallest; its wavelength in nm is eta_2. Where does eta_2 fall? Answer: 540.40 nm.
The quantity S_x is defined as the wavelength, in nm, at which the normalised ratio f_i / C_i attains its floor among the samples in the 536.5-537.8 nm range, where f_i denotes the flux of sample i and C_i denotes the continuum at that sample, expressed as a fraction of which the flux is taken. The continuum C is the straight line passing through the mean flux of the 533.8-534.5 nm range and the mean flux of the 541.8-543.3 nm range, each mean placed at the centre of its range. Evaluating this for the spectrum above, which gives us 536.90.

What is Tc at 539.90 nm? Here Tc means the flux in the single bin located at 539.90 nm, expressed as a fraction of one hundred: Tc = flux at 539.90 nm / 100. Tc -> 0.0260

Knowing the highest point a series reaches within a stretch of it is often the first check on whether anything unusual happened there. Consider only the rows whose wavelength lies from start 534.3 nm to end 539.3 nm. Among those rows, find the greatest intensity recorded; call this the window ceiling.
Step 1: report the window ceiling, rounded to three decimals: 2.609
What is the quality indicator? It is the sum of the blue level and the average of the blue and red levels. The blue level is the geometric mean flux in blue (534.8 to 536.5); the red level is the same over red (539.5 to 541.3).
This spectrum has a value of 4.88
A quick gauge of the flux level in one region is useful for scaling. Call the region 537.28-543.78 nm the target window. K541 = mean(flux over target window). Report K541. 2.42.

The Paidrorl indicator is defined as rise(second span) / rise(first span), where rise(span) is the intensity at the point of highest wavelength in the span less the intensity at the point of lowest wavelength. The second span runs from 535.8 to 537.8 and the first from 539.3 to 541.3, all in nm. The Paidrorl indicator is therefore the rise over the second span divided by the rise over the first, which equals -1.2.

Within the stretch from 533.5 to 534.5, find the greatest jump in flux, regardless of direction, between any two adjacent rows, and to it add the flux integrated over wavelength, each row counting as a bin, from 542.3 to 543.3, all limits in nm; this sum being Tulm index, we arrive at 2.62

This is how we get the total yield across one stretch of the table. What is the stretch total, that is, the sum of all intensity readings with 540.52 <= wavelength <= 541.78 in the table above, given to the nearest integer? 12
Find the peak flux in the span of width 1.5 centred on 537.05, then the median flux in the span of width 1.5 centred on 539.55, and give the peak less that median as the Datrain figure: 0.11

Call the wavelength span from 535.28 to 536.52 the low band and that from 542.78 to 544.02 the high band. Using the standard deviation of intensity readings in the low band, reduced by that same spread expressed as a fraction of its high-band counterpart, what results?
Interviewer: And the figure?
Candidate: -2.23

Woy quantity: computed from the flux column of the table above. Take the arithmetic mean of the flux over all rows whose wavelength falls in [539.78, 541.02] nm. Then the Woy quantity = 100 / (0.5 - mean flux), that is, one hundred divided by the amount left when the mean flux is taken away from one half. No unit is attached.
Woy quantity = -52.9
